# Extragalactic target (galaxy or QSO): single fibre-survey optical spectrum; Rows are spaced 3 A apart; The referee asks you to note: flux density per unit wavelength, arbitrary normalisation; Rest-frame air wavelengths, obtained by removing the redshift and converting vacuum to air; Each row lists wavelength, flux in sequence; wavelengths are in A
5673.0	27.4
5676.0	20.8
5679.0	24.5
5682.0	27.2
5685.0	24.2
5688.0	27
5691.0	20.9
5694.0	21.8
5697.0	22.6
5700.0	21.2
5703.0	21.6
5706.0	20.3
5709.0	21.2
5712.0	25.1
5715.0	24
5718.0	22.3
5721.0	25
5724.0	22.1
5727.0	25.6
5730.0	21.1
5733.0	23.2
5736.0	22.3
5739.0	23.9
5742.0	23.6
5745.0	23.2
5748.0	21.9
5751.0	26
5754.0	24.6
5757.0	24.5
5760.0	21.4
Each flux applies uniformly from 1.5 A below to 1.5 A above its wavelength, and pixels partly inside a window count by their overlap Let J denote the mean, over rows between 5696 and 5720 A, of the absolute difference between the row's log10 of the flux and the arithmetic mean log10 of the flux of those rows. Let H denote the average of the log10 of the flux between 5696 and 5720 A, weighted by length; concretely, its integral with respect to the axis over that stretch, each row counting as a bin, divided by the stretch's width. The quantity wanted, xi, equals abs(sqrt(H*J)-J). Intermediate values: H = 1.35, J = 0.023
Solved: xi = 0.154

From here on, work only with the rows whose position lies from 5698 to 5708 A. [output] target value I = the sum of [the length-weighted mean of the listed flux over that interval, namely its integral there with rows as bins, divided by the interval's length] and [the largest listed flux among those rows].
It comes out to 42.7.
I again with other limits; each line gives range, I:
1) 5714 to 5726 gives 48.4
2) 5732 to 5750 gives 47.0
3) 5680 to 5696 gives 51.4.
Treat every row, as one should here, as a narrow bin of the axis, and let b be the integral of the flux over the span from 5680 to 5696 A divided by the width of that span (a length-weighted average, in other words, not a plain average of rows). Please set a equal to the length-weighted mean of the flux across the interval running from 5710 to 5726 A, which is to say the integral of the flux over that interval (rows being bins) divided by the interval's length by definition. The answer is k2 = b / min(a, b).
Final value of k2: 1.02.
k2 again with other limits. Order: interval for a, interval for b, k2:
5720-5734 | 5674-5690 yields 1.06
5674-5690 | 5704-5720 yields 1.00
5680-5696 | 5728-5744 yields 1.00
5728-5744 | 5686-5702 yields 1.00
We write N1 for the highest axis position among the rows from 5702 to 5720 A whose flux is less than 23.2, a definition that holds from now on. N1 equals 5718.0 A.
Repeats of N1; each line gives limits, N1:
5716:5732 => 5730.0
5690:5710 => 5709.0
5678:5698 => 5697.0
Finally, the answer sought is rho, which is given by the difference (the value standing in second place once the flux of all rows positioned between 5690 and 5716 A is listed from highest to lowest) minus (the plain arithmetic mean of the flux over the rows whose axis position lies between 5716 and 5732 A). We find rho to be 0.8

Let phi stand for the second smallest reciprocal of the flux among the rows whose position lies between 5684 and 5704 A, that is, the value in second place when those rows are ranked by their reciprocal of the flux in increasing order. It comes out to 0.0413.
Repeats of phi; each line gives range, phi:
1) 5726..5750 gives 0.0418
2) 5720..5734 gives 0.0400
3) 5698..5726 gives 0.0400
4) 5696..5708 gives 0.0463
